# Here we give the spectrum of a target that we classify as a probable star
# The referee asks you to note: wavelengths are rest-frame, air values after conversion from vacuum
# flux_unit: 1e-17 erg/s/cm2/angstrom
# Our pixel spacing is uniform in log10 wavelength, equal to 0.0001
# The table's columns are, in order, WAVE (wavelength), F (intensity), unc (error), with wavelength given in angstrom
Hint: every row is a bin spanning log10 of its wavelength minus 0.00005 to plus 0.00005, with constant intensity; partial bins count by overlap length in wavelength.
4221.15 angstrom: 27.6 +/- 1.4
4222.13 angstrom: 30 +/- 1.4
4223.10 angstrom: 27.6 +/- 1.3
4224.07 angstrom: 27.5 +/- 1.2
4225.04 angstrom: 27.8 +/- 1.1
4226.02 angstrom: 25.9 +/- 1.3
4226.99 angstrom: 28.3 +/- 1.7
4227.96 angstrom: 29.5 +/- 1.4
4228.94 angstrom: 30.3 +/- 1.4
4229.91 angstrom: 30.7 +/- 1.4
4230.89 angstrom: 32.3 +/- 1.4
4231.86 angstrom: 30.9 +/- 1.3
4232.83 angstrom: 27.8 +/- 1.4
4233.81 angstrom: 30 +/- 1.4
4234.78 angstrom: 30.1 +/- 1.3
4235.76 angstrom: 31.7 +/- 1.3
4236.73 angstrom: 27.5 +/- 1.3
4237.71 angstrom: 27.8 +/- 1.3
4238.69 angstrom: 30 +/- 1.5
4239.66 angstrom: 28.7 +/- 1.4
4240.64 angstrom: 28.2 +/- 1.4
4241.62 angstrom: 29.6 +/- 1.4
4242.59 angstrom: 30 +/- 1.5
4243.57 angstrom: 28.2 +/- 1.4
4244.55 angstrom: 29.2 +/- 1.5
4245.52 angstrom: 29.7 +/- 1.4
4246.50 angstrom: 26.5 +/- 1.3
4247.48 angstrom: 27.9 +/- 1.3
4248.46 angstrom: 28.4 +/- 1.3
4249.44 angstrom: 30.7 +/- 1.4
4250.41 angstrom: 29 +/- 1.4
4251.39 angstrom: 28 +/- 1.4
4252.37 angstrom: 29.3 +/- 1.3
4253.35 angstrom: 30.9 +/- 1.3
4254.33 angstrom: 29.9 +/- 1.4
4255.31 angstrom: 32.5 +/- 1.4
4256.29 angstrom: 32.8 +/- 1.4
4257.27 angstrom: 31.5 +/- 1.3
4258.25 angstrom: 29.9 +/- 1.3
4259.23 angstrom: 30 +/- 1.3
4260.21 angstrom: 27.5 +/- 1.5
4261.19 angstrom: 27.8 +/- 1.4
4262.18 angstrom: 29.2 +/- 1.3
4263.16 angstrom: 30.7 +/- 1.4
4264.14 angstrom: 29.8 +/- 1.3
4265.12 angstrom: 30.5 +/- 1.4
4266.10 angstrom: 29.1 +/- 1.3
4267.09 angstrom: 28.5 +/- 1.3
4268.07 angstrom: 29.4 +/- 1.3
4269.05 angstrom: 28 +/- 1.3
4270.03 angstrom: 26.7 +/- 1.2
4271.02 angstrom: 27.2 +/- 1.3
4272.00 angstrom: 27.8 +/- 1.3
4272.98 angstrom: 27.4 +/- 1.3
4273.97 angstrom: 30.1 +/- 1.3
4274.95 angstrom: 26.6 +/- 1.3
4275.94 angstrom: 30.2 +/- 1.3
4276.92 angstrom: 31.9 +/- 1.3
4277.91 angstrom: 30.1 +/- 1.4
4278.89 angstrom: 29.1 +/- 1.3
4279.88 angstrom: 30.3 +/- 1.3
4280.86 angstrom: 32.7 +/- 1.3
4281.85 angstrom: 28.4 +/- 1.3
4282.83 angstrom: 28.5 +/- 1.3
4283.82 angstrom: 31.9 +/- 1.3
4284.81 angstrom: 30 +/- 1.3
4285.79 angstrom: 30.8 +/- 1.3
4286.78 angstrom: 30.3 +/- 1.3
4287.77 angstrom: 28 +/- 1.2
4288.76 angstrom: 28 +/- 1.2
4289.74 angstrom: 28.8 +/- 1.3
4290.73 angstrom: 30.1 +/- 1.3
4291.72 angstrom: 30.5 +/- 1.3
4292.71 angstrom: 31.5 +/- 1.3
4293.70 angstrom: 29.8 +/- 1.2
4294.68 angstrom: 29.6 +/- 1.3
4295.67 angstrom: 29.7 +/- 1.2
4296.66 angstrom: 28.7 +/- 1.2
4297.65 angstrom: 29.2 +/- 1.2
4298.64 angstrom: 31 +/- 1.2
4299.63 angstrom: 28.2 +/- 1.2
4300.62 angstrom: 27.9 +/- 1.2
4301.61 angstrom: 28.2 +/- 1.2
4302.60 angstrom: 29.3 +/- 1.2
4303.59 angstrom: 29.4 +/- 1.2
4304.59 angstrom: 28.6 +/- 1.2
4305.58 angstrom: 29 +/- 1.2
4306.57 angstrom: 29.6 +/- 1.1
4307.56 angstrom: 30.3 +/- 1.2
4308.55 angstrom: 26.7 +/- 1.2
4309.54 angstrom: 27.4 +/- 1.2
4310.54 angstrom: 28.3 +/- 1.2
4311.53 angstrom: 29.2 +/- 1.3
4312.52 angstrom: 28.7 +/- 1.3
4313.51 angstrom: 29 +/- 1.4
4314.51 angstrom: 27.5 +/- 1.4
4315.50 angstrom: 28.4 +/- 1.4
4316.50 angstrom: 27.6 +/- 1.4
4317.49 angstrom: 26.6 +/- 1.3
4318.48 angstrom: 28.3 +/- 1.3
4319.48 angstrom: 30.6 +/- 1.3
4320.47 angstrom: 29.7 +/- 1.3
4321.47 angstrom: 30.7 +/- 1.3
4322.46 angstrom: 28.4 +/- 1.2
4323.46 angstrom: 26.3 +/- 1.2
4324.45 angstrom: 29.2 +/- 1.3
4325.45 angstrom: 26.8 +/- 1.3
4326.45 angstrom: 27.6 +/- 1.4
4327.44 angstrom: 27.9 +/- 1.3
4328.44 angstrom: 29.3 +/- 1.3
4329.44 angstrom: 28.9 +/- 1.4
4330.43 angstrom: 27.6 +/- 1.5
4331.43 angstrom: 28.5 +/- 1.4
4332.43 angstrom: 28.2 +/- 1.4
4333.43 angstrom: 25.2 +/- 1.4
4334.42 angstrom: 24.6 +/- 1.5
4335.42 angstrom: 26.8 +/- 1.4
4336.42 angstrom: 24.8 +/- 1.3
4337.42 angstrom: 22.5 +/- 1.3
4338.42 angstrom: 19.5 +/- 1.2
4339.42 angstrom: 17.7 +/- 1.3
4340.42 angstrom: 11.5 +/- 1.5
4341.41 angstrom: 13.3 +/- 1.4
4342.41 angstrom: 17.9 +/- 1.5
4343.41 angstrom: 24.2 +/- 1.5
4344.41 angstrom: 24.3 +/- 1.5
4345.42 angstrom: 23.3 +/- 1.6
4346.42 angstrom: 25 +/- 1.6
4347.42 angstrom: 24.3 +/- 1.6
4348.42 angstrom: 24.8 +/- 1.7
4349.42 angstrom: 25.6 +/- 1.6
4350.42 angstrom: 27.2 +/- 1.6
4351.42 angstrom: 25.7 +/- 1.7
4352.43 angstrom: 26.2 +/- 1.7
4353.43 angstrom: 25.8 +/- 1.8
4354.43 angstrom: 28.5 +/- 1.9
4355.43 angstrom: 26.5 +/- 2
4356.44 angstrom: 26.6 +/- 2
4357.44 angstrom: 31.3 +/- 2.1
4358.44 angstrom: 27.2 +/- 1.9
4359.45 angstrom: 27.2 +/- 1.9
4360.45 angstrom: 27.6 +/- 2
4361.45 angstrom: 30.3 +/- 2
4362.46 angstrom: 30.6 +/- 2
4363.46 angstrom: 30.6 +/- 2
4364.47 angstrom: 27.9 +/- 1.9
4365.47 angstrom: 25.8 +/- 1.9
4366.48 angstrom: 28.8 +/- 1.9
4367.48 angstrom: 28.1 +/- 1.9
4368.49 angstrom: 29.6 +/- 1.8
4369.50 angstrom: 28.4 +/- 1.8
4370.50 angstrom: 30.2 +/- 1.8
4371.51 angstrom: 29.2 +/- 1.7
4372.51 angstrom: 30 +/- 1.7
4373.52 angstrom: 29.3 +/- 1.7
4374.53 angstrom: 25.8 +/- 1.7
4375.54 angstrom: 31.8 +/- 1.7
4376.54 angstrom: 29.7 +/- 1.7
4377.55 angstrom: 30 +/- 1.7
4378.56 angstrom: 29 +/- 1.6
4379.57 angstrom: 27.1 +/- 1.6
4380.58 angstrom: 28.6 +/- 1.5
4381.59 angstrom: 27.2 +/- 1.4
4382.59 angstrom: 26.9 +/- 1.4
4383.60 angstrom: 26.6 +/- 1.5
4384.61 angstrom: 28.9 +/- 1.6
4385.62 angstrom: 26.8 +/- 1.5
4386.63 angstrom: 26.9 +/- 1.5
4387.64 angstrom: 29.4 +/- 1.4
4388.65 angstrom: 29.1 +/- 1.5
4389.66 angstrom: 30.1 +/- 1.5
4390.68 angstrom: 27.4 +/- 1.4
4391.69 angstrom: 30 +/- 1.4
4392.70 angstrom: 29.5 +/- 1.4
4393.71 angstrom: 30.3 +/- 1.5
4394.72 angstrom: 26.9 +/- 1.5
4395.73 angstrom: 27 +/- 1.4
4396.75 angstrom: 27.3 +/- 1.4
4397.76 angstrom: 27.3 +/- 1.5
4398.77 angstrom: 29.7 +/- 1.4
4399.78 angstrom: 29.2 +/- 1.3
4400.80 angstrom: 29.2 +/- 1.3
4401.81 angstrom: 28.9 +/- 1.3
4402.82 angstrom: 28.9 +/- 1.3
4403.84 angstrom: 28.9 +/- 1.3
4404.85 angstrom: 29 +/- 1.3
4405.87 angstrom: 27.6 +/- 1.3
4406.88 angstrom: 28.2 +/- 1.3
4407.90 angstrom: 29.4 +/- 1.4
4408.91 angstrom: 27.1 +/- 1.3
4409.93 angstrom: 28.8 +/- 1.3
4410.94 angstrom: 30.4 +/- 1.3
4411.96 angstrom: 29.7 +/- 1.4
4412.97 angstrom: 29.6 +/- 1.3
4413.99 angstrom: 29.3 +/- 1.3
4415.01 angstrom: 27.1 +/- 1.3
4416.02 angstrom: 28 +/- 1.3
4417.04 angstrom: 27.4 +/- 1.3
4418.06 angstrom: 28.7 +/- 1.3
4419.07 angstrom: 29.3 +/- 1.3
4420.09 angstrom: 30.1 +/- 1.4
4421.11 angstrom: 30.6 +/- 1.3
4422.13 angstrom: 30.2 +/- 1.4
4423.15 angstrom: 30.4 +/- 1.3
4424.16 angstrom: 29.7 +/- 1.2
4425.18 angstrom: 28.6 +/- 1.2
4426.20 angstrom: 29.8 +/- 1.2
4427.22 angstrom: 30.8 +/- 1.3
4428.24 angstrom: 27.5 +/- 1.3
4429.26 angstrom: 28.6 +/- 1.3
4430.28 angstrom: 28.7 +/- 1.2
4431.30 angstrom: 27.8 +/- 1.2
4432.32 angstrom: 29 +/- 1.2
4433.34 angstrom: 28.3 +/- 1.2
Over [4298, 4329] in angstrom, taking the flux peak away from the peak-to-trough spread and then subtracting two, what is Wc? -28.3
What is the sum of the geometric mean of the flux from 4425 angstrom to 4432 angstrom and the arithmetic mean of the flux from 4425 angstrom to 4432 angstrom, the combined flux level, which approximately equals 57.6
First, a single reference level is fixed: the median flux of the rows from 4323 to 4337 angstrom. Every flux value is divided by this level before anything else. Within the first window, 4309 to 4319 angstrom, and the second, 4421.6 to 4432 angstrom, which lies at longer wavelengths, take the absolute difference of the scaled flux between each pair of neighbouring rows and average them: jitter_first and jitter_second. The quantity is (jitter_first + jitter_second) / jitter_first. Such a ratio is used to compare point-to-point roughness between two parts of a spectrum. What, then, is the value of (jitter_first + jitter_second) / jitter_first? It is 2.13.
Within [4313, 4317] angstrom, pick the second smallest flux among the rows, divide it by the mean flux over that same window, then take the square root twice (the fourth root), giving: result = 0.995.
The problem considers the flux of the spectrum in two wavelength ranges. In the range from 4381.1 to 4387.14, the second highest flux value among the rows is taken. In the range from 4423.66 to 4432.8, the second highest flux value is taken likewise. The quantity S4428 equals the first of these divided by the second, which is 0.91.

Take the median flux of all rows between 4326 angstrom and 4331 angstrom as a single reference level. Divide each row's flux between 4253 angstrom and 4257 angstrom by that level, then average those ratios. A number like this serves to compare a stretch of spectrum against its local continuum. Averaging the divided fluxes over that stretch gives 1.13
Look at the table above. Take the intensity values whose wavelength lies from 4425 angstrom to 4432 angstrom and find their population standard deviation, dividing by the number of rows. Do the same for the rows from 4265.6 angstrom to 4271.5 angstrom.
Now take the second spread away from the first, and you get 0.1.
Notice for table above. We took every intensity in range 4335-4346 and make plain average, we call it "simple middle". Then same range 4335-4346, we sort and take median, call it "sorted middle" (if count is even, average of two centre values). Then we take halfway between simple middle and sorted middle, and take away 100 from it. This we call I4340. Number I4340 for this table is -78.5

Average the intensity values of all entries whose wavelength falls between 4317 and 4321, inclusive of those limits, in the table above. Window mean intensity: 28.8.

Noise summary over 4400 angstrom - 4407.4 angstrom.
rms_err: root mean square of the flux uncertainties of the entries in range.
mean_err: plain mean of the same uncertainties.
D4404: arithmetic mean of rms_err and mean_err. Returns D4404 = 1.30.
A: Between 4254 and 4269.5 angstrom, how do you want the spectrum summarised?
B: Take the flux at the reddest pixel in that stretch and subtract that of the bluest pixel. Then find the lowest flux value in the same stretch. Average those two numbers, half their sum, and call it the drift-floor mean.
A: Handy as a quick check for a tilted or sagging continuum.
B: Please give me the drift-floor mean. 12.8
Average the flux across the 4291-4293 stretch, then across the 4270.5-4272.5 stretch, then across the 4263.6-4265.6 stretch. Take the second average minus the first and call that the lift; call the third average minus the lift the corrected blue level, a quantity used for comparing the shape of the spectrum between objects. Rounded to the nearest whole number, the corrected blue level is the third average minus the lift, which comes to 34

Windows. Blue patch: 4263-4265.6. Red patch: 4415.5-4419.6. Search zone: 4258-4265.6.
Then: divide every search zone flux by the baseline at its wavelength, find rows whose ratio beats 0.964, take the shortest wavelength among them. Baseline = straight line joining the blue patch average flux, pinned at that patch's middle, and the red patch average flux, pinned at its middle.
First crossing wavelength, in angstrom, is 4258.25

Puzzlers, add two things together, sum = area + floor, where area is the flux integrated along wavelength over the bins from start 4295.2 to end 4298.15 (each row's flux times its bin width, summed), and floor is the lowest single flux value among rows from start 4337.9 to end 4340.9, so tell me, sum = 98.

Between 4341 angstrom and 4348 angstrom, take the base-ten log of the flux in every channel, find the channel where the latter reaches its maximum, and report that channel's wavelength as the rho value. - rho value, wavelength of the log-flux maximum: 4346.42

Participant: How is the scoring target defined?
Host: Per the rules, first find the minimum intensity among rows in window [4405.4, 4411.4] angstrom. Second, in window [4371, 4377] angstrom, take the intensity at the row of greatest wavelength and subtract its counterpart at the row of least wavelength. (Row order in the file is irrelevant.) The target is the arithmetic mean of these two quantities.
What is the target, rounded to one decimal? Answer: 13.8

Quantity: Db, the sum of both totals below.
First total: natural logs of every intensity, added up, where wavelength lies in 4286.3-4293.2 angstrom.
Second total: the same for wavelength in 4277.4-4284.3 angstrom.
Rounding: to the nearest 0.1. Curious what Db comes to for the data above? 47.5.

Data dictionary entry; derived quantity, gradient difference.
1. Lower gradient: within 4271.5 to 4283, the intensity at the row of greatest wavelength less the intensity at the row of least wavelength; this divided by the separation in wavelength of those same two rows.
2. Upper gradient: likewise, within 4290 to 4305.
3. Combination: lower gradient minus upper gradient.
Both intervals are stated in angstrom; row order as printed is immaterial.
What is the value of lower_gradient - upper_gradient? 0.2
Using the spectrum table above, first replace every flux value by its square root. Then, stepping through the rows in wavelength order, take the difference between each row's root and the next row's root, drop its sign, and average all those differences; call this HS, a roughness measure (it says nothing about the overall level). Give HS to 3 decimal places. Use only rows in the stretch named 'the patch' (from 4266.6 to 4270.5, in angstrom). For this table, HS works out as 0.113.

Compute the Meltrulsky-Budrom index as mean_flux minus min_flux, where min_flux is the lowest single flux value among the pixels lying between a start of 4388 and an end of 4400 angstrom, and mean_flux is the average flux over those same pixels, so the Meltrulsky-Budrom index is 1.75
